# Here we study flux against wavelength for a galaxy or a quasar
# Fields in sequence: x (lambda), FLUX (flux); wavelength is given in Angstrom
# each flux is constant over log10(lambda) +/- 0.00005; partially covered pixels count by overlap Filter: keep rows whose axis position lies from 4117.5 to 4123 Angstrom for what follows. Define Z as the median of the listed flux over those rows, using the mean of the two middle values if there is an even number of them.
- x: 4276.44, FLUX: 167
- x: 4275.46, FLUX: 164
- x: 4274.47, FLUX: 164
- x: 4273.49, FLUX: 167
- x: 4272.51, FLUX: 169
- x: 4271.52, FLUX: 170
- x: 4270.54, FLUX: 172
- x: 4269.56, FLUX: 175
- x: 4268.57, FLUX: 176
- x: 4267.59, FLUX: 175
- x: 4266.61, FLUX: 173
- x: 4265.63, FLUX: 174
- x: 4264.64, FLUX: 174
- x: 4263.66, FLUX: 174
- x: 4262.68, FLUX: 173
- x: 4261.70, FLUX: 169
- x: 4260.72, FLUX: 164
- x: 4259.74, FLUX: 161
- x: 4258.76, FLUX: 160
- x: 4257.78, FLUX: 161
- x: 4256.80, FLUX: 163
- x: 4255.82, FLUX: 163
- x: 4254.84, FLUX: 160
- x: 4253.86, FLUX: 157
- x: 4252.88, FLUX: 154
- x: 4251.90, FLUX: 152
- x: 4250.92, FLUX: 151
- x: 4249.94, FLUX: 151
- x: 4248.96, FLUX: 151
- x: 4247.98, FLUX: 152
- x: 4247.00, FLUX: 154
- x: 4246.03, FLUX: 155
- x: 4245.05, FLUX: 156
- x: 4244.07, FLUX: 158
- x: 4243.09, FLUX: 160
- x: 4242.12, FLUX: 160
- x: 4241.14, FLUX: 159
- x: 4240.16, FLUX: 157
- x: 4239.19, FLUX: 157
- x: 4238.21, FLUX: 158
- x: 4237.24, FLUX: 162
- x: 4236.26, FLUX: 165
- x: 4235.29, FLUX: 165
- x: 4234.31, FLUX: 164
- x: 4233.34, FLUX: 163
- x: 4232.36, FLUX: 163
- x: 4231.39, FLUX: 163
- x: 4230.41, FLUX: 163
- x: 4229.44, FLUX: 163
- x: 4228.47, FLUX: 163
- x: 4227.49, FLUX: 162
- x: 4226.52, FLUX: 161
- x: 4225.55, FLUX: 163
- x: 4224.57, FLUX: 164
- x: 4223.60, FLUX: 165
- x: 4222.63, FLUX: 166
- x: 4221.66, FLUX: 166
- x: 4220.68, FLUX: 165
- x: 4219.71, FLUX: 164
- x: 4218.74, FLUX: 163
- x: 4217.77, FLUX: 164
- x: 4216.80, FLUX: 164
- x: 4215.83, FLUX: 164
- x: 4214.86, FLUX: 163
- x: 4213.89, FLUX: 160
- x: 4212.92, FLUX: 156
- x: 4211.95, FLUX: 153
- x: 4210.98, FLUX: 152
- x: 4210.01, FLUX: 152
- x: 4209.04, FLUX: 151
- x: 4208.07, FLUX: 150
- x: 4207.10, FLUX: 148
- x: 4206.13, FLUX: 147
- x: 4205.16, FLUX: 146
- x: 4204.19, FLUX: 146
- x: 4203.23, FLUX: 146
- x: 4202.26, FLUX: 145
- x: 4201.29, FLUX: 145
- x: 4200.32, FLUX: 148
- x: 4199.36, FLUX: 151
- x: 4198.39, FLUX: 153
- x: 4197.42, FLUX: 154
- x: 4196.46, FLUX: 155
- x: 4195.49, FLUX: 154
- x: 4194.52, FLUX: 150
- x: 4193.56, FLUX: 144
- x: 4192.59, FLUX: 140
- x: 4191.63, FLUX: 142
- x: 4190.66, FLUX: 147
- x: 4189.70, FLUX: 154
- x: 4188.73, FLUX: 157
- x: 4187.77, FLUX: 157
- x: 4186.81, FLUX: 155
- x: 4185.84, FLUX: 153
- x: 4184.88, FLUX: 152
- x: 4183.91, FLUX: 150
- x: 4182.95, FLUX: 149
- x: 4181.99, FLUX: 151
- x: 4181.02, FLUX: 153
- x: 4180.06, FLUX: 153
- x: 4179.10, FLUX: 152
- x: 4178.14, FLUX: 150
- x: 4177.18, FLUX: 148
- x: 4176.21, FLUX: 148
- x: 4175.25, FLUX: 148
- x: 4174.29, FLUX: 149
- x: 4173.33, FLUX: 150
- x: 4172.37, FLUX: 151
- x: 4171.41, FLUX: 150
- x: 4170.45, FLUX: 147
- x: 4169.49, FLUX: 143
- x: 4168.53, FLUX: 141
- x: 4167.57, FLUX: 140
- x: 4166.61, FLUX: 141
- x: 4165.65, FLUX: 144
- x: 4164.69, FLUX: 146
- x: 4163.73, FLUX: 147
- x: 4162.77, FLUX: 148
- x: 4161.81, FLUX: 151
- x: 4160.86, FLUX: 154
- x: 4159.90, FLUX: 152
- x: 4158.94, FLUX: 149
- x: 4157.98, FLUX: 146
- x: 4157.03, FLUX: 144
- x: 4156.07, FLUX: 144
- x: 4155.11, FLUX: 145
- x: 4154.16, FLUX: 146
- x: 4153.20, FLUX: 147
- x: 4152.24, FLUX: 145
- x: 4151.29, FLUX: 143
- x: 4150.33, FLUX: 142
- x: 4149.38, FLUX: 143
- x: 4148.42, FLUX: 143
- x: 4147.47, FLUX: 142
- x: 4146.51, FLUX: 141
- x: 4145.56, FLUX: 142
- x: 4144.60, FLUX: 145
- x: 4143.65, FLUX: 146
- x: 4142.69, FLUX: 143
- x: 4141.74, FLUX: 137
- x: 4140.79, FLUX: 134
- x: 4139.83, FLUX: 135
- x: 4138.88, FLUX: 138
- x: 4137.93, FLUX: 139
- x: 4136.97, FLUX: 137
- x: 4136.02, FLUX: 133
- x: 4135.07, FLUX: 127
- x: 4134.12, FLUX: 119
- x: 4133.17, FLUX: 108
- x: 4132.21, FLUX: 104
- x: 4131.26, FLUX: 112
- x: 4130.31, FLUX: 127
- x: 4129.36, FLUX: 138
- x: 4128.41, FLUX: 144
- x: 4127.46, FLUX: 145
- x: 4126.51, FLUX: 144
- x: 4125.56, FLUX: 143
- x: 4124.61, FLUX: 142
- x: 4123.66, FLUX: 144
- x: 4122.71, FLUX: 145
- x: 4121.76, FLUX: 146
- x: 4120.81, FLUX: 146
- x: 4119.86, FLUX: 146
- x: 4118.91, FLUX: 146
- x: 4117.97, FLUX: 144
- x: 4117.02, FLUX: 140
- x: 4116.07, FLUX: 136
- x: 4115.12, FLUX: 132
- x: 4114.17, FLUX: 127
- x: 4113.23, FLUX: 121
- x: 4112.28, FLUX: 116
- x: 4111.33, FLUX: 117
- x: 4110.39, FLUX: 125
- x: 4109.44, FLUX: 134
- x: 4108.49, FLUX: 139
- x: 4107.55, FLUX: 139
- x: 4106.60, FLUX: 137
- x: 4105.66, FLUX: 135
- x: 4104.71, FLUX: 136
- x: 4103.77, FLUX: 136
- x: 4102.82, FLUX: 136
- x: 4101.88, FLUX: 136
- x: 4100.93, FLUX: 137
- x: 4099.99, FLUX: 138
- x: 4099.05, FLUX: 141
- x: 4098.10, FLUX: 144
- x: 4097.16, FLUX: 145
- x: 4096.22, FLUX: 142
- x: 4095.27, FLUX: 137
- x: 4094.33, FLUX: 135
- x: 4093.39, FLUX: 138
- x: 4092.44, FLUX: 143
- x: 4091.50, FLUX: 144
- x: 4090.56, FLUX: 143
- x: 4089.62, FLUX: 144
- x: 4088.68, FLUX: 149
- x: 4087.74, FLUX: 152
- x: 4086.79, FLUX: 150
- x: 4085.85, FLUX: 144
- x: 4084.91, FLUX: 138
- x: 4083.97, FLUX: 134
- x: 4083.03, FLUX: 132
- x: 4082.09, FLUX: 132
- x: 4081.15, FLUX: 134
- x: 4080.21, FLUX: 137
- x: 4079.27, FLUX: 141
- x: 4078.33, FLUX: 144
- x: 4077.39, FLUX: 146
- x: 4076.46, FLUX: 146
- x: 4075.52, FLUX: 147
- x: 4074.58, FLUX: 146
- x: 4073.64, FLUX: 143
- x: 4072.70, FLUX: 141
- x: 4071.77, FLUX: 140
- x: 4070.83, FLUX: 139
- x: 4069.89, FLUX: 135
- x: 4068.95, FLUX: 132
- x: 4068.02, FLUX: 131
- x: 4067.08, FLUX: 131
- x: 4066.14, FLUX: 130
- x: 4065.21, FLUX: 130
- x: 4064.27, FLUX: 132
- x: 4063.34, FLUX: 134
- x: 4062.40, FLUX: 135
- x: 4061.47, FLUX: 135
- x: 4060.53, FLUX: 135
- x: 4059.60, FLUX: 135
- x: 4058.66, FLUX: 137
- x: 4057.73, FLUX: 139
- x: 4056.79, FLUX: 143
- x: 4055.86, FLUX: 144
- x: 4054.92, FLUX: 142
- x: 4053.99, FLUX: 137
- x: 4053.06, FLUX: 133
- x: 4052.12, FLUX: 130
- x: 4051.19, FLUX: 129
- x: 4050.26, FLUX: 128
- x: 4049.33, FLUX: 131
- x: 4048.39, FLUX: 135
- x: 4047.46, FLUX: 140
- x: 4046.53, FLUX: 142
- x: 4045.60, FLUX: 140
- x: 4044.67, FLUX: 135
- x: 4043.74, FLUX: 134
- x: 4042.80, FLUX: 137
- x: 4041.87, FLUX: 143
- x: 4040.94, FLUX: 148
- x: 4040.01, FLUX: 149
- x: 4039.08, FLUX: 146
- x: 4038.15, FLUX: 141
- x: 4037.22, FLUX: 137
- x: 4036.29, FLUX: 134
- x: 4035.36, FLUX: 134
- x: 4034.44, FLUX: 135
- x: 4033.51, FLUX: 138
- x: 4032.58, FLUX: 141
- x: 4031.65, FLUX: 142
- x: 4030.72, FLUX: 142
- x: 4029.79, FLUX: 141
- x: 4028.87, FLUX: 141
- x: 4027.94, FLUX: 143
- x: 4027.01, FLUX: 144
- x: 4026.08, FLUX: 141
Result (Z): 146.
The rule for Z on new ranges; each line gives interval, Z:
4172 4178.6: 149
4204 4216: 152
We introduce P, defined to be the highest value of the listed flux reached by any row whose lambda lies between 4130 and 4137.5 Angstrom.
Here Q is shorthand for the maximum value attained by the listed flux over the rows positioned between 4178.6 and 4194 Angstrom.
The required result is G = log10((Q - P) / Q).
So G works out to -0.9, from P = 137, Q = 157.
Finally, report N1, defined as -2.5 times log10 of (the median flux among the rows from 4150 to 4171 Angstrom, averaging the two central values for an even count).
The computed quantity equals -5.41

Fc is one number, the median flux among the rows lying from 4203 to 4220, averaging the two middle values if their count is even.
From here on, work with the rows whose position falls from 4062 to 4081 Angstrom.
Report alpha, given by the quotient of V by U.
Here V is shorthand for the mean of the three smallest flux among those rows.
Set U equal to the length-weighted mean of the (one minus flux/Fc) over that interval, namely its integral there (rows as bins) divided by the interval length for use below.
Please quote 1366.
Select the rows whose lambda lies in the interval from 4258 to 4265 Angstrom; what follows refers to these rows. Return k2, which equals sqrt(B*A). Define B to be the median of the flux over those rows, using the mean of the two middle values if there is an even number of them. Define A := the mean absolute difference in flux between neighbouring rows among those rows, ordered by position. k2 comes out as 20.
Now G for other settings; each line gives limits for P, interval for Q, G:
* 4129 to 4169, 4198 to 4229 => -1.1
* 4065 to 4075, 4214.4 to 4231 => -0.9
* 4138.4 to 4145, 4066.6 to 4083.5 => -2.2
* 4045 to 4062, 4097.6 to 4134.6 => -1.9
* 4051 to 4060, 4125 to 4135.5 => -2.2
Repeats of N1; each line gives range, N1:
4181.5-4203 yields -5.45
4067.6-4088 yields -5.37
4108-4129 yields -5.38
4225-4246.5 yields -5.52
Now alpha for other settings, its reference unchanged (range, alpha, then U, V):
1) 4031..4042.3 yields 1733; 0.08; 134.3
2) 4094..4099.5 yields 1797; 0.08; 137.7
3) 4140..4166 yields 2676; 0.05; 137.3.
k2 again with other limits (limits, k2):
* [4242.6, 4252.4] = 13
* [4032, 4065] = 19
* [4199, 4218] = 14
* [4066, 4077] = 15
